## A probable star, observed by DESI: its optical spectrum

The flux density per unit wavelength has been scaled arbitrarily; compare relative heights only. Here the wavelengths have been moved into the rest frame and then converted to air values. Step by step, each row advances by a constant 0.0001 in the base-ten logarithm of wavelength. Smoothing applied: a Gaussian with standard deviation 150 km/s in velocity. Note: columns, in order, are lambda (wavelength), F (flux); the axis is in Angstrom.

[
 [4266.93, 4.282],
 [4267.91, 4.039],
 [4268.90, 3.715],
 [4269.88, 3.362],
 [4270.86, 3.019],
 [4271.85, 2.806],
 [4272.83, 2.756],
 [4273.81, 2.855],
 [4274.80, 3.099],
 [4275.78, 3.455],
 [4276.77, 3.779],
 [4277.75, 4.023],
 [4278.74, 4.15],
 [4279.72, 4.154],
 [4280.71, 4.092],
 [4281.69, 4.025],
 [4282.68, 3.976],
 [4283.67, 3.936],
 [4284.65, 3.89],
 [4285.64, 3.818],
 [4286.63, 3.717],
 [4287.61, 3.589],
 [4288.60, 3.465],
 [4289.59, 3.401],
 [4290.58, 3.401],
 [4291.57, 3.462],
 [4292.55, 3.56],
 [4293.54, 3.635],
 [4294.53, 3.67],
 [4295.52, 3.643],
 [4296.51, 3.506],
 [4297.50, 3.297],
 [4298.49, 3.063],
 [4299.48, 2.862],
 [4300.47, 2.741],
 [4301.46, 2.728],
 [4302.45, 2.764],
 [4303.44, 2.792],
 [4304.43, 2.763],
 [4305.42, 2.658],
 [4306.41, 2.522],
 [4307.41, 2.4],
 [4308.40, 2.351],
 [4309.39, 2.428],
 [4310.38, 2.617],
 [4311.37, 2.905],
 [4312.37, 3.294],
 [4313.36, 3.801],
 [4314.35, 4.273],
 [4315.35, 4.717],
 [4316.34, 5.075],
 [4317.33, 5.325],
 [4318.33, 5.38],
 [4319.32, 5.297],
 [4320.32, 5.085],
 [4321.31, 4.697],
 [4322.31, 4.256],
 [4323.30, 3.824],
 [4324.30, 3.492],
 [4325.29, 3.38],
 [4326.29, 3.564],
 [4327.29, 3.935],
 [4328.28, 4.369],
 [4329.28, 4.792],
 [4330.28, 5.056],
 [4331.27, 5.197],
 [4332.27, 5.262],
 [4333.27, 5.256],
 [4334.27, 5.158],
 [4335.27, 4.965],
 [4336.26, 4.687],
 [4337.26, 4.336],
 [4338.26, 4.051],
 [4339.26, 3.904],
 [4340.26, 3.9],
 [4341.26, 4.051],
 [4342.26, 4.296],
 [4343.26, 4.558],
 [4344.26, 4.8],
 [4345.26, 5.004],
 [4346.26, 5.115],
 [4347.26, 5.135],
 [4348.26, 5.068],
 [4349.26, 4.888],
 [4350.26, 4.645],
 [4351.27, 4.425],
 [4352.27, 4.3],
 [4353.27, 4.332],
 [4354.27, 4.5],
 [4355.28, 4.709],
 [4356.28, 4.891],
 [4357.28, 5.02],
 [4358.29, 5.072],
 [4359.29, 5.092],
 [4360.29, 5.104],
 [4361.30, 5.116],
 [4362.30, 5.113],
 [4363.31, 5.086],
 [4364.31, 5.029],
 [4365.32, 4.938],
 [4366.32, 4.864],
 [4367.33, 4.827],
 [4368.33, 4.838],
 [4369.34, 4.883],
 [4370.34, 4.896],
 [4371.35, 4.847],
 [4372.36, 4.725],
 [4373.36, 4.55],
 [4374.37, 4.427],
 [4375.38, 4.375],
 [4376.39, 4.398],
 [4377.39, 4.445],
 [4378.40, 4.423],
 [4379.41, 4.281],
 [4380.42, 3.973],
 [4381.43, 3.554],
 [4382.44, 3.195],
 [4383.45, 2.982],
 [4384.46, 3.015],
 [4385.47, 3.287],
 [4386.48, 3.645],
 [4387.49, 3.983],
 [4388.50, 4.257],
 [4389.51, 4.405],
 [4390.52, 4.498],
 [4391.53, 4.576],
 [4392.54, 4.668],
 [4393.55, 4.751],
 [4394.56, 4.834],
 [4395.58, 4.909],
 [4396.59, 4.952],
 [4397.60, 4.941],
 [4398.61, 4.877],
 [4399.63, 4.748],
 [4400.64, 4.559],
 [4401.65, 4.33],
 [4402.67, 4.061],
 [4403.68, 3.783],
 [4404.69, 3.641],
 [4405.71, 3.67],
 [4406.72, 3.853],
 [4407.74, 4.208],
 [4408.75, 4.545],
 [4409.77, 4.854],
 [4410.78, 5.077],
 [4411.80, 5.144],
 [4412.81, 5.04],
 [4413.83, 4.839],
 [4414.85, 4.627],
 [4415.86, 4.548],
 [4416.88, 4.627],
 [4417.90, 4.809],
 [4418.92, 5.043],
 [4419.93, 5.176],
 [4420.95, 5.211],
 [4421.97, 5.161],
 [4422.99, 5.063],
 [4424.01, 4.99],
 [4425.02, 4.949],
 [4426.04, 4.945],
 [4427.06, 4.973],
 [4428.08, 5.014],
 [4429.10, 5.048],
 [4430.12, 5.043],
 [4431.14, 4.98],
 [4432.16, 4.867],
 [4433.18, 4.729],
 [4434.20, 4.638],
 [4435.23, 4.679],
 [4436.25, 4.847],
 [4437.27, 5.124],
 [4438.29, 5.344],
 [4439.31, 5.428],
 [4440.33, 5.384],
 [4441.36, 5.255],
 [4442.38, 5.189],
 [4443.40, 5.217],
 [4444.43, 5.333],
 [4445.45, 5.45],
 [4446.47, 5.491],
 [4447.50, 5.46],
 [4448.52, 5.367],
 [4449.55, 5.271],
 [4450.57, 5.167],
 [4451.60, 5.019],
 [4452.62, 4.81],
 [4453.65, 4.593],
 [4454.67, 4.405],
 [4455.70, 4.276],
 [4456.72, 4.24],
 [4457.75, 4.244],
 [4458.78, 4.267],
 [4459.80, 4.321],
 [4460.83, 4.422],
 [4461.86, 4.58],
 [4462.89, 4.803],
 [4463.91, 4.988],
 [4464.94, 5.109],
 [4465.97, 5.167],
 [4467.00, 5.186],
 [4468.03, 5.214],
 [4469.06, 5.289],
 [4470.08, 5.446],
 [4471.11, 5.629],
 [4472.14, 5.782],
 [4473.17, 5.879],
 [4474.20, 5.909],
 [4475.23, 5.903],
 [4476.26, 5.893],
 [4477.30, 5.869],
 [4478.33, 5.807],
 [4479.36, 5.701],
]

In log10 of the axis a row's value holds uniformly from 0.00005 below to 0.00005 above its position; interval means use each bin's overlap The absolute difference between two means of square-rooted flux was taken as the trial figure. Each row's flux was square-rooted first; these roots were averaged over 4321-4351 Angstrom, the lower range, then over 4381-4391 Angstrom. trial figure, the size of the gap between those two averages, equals 0.21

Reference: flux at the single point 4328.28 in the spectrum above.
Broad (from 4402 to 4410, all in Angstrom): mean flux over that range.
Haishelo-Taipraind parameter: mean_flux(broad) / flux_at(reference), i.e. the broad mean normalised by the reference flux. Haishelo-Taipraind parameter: 0.9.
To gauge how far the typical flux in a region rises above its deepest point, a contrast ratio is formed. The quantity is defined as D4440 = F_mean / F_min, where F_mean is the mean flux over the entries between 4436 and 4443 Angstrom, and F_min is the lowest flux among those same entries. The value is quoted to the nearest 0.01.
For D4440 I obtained 1.08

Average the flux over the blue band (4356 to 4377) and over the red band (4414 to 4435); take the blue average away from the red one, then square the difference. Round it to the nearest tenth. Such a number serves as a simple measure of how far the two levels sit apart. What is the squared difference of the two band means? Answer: 0.0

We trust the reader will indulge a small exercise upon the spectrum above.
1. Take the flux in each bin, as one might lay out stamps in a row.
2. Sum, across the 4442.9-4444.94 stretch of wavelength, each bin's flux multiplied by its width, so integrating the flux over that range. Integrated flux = 11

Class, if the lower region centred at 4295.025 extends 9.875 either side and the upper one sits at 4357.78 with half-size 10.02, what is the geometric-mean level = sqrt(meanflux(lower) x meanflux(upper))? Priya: 4.0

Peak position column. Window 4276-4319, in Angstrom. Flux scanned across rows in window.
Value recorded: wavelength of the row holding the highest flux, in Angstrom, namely 4318.33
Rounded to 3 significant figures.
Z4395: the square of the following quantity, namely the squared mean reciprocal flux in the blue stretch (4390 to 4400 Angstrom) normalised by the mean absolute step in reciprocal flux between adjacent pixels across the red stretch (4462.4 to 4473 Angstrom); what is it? 126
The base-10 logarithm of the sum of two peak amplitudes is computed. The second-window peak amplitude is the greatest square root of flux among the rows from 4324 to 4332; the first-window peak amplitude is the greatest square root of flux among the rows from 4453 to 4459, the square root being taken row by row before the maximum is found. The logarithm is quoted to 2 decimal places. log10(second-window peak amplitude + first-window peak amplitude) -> 0.65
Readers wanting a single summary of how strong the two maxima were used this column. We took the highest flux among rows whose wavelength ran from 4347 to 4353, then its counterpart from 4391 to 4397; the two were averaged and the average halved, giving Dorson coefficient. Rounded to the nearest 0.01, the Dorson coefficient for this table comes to 2.52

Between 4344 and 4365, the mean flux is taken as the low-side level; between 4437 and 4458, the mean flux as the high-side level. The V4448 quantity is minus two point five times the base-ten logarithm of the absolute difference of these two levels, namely 1.9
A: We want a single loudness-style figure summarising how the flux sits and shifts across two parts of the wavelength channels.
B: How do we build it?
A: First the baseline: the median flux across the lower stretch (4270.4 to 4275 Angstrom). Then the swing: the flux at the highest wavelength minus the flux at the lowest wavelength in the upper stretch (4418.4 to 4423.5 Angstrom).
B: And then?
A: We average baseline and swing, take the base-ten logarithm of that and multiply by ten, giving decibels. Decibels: 1.6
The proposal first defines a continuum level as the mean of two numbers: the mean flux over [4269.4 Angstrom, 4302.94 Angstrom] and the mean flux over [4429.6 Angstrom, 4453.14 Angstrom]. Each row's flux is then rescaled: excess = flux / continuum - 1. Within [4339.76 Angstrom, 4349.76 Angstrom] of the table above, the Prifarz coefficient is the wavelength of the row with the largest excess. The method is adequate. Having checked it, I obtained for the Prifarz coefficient 4347.26 Angstrom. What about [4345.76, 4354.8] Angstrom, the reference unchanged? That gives 4347.26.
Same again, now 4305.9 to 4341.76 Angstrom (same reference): 4318.33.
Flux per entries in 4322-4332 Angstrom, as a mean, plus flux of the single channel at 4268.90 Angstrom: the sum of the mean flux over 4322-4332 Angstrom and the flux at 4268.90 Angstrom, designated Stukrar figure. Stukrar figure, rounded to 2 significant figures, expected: 7.9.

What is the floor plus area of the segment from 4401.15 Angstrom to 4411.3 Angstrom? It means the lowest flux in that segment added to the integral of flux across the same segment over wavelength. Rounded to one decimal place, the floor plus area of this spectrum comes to 46.3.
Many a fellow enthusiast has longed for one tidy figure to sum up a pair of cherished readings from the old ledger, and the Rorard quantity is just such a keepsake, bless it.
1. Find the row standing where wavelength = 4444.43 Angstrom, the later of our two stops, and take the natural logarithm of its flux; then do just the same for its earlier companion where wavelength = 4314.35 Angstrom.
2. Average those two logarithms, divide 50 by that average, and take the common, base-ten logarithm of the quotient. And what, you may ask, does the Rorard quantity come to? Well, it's 1.50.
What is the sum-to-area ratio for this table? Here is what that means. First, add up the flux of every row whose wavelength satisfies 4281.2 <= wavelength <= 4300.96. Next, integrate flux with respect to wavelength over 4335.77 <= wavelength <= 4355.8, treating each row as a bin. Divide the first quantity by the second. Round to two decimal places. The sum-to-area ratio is 0.78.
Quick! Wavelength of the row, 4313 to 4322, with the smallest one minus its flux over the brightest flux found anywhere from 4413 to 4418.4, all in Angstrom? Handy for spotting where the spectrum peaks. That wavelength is 4318.33 Angstrom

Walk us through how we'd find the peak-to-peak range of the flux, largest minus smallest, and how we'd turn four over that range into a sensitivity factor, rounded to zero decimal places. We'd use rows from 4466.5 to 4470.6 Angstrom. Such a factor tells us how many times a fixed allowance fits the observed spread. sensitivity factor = 15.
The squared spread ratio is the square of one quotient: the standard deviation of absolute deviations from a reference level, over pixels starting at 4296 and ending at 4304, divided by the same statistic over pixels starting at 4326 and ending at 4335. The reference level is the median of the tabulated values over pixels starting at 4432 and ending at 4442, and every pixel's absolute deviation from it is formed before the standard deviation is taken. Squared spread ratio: 0.4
